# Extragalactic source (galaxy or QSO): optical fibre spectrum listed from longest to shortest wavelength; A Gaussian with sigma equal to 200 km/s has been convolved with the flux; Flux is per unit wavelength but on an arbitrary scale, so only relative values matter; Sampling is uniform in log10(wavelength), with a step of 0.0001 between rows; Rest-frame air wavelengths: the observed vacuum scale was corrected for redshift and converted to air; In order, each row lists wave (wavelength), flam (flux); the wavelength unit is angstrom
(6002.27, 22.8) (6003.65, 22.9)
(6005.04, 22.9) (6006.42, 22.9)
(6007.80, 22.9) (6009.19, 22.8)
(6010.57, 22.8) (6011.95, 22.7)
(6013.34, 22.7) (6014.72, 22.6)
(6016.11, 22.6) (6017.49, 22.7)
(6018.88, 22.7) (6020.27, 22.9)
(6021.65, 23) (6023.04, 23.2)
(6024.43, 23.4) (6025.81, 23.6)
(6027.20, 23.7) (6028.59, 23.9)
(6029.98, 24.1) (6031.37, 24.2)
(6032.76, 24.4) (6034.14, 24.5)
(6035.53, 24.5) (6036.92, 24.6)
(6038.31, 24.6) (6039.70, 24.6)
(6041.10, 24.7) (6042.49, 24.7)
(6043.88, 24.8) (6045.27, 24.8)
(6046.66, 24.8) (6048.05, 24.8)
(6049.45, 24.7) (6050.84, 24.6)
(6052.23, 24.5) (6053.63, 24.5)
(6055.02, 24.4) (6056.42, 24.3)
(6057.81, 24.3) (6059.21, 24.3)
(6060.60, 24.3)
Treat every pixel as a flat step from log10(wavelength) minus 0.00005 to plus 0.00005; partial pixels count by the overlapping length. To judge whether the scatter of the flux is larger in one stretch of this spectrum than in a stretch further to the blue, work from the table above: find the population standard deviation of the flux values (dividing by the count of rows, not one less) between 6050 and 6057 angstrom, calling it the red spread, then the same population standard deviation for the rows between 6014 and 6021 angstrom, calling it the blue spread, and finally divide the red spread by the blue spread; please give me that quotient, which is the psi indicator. 0.9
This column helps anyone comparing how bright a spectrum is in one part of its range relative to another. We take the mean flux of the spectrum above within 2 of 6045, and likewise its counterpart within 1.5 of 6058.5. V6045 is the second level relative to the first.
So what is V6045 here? 0.98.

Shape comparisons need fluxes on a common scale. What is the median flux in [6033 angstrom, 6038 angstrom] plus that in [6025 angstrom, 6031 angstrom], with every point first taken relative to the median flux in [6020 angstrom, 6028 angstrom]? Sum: 2.07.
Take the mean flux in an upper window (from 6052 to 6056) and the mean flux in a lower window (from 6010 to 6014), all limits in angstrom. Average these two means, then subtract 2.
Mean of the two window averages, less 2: 21.6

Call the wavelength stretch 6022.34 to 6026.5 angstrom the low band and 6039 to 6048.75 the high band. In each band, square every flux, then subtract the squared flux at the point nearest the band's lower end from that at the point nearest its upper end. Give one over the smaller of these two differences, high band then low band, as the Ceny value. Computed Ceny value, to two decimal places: 0.10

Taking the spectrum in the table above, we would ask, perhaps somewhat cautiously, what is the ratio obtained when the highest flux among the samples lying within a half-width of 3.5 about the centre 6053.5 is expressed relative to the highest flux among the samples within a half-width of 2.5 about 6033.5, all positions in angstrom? 1.00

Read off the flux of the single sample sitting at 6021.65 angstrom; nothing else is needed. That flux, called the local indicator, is 23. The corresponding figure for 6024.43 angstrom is 23.4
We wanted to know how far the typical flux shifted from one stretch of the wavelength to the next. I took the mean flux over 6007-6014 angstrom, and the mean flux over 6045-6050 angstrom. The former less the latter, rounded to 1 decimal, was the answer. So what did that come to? -2.0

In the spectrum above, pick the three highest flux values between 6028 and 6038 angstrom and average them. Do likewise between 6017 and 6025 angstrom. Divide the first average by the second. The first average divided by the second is 1.06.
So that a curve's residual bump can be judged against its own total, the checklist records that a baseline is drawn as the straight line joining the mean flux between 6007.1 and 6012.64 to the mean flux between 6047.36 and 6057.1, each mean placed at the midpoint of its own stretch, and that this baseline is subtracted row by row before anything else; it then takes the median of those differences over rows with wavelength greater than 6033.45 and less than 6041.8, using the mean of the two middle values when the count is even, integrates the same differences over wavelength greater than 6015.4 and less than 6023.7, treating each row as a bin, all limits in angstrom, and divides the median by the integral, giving -0.22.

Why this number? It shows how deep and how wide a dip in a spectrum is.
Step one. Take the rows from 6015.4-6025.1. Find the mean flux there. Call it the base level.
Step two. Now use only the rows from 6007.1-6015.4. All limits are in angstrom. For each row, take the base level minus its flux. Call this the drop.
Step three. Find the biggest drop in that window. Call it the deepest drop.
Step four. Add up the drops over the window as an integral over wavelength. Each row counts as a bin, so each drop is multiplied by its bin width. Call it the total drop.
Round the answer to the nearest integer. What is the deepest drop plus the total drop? 2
